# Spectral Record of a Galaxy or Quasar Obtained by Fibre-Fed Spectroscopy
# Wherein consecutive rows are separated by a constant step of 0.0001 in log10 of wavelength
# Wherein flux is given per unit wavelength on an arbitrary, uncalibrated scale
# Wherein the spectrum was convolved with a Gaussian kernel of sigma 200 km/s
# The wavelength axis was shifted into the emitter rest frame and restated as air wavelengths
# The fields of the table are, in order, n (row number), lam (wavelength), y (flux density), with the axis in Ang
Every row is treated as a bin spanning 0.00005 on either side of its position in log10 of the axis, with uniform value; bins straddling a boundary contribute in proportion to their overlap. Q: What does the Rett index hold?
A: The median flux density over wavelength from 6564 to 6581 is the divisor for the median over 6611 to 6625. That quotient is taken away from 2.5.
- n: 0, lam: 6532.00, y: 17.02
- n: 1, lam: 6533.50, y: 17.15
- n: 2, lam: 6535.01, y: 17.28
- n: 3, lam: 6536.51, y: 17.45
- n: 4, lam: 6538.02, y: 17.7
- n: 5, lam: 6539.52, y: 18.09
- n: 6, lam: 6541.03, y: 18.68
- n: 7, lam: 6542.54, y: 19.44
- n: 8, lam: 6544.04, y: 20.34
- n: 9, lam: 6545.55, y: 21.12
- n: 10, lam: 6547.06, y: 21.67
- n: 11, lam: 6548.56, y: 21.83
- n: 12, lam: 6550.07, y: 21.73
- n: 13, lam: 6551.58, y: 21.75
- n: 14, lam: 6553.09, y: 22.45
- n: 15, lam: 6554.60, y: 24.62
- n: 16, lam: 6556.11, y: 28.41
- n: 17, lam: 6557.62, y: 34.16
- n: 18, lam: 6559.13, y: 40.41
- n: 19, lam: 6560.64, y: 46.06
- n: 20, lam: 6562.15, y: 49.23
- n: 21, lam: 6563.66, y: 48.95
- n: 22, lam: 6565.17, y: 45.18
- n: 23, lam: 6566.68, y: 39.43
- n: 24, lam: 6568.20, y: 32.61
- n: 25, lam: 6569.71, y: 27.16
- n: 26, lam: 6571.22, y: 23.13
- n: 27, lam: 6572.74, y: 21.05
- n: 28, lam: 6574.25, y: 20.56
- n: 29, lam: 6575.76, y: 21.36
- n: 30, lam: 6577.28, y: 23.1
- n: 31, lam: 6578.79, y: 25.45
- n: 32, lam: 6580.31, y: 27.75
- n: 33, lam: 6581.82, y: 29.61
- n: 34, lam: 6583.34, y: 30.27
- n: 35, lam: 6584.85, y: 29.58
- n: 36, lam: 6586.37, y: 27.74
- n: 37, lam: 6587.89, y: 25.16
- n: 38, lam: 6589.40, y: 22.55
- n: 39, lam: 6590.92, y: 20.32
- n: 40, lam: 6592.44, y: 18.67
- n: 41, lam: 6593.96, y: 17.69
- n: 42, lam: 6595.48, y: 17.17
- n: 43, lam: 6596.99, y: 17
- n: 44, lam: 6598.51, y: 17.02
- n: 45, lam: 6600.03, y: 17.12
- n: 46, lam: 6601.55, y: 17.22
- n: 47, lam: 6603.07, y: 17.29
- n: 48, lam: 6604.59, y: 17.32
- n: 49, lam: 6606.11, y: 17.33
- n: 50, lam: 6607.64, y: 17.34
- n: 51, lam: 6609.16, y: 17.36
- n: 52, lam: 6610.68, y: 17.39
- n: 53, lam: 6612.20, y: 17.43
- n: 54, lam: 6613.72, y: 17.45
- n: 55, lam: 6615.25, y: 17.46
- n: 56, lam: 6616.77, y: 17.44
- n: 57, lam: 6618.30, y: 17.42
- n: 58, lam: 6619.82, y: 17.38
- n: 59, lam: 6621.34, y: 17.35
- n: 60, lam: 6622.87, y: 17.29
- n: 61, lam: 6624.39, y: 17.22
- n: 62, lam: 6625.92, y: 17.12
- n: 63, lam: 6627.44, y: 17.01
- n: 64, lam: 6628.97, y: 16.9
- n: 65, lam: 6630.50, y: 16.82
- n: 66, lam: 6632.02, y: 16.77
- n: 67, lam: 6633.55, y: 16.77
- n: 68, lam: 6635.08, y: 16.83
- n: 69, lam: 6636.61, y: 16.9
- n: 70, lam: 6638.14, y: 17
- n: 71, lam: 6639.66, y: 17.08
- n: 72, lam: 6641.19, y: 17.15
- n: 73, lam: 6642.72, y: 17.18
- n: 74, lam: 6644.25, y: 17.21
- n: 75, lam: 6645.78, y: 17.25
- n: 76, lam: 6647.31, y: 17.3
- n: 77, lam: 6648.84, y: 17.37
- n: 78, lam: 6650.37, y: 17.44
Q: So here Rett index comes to 1.82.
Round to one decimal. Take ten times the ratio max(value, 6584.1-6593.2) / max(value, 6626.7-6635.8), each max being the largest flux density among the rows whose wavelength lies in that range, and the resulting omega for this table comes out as 17.4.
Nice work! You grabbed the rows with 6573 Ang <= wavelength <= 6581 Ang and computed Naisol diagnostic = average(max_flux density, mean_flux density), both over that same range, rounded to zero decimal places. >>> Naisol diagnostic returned 26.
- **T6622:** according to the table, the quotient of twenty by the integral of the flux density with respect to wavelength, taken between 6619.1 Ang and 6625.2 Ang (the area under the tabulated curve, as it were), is 0.189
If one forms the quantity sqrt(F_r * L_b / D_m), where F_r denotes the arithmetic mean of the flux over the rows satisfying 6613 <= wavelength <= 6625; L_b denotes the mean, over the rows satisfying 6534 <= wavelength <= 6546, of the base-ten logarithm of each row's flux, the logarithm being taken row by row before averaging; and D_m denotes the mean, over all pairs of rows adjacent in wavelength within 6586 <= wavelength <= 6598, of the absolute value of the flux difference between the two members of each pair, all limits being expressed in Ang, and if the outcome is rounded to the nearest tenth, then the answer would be 3.8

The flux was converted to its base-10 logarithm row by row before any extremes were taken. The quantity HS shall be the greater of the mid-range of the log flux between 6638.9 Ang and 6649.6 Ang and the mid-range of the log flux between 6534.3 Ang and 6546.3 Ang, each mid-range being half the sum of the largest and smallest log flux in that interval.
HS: 1.28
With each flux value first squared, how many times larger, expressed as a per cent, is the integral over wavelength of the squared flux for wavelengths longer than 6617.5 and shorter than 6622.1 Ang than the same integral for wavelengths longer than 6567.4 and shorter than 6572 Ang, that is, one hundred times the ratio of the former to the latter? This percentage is 39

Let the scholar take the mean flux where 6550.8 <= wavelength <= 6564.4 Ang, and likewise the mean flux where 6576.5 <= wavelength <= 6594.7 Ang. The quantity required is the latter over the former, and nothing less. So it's 0.71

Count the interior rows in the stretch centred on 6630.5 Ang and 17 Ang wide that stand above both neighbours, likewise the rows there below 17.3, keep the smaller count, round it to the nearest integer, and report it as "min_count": 0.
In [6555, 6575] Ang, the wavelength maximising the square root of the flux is 6562.15 Ang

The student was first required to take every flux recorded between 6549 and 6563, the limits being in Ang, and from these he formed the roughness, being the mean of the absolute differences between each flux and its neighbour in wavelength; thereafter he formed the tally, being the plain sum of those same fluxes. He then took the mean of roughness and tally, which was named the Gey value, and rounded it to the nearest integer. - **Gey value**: 146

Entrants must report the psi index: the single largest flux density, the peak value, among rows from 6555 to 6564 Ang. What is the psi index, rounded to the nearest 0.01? 49.23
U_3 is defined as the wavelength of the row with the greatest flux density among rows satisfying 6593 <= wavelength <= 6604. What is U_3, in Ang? 6593.96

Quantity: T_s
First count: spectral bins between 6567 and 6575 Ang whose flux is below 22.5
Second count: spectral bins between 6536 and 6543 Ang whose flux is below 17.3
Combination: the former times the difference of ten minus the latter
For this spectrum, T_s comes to 20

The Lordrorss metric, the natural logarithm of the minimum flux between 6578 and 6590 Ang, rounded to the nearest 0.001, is 3.116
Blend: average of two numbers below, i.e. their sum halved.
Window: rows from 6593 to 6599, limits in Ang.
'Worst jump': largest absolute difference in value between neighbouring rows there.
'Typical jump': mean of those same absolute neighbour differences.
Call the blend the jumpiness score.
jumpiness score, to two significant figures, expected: 0.38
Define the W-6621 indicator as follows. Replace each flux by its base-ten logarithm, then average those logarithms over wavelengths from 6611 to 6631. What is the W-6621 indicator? 1.24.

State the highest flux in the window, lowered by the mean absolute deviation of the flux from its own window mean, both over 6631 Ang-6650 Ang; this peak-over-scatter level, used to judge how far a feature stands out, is 17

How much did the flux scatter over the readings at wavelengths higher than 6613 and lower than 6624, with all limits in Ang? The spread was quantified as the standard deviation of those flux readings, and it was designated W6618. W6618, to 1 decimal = 0.1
